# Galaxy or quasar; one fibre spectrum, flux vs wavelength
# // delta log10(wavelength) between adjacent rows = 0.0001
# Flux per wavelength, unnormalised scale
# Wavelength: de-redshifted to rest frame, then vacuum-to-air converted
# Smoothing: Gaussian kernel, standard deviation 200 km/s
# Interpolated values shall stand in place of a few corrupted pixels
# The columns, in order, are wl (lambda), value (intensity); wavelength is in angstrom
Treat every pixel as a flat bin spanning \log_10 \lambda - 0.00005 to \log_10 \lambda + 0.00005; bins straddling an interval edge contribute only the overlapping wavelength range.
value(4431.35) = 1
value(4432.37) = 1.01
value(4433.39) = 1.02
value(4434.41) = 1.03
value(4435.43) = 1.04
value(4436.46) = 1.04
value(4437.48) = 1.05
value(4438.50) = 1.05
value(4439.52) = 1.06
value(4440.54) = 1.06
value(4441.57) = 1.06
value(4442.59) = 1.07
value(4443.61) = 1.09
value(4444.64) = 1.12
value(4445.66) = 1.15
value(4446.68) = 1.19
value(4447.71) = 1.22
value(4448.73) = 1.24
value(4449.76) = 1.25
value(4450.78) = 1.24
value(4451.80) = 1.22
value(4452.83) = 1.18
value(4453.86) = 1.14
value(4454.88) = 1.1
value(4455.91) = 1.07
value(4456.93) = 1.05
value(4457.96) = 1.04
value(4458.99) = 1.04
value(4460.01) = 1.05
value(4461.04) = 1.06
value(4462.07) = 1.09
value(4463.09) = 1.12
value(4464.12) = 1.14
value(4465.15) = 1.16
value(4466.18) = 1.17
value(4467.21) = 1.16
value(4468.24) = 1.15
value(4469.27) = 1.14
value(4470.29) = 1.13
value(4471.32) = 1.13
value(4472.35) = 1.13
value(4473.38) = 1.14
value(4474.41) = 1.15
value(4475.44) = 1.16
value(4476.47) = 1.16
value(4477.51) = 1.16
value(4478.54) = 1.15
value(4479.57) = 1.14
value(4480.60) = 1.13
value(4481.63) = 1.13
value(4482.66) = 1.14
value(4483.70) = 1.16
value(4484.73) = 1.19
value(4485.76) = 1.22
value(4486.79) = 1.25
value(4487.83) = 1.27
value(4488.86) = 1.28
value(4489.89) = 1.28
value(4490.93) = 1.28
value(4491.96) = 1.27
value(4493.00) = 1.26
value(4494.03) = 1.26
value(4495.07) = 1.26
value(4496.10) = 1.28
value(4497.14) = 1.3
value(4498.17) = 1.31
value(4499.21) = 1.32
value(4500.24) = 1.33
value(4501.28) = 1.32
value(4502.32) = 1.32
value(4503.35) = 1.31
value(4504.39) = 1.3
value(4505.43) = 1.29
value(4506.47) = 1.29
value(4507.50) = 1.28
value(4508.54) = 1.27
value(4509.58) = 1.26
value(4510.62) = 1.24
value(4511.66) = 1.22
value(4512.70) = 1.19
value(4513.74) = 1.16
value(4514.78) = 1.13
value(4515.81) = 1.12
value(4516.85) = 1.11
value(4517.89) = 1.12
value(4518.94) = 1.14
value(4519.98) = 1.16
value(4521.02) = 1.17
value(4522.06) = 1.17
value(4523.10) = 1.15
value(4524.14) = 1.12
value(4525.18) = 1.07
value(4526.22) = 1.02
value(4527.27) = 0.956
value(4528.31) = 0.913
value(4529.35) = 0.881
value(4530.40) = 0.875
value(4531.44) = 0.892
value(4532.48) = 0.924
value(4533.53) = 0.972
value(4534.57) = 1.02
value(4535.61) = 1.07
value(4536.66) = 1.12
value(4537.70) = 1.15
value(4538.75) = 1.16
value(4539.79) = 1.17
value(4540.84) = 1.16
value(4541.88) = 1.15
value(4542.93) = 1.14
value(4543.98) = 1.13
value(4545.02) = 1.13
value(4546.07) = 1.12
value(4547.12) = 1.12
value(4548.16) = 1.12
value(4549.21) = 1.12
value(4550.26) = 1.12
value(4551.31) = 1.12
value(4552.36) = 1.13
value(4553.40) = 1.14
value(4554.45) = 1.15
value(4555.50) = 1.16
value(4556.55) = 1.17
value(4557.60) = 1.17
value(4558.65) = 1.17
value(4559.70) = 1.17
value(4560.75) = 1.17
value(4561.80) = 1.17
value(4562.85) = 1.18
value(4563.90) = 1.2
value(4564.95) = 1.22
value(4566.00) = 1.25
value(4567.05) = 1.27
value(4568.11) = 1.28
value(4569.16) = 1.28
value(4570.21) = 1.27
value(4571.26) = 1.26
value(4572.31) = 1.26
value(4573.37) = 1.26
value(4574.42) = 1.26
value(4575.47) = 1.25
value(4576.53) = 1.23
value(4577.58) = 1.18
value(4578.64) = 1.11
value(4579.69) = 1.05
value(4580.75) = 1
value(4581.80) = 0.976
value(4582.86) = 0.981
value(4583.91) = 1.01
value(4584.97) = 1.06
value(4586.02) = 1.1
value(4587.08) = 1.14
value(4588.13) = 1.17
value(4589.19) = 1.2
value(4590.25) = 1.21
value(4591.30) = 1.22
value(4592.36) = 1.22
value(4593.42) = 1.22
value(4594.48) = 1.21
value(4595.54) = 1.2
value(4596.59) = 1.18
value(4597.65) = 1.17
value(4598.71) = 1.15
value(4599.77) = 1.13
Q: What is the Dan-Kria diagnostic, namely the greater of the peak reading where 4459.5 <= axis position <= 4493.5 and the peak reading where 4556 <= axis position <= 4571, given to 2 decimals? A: 1.28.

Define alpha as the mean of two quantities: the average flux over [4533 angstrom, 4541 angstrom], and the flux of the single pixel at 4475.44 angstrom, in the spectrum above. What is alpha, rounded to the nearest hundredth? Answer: 1.13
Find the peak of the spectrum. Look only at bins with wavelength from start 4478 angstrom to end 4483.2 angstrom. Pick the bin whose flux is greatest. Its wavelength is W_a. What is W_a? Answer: 4478.54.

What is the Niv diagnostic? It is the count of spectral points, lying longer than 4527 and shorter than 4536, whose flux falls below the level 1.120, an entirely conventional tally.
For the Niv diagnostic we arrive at 9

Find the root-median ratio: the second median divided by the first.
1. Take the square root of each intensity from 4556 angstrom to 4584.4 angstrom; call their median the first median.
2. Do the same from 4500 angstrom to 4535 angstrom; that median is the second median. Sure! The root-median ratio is 0.99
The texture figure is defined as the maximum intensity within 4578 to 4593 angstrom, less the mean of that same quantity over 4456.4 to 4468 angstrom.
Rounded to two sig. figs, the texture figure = 0.12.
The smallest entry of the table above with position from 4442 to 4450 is 1.07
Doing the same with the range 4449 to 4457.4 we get 1.05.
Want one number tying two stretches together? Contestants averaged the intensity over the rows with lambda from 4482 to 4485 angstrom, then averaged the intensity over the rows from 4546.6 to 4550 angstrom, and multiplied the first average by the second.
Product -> 1.30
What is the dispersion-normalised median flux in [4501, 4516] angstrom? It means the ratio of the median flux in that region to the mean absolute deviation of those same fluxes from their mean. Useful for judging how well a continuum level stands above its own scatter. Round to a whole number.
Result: 23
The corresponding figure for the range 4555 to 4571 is 28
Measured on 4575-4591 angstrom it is 14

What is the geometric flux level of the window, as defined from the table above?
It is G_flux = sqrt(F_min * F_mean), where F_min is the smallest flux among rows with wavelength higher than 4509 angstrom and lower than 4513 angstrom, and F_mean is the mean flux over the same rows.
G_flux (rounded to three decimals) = 1.209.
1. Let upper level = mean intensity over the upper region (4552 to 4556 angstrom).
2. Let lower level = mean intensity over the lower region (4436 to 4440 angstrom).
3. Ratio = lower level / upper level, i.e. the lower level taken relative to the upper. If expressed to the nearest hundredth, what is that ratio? 0.92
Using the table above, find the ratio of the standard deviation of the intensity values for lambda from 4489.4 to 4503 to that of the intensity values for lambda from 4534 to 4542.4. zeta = 0.5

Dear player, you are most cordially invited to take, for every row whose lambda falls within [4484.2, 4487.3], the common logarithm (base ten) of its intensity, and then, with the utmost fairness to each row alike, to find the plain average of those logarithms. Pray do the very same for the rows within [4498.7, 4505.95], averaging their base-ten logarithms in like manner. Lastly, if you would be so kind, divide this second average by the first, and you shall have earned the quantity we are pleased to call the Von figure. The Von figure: 1.4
